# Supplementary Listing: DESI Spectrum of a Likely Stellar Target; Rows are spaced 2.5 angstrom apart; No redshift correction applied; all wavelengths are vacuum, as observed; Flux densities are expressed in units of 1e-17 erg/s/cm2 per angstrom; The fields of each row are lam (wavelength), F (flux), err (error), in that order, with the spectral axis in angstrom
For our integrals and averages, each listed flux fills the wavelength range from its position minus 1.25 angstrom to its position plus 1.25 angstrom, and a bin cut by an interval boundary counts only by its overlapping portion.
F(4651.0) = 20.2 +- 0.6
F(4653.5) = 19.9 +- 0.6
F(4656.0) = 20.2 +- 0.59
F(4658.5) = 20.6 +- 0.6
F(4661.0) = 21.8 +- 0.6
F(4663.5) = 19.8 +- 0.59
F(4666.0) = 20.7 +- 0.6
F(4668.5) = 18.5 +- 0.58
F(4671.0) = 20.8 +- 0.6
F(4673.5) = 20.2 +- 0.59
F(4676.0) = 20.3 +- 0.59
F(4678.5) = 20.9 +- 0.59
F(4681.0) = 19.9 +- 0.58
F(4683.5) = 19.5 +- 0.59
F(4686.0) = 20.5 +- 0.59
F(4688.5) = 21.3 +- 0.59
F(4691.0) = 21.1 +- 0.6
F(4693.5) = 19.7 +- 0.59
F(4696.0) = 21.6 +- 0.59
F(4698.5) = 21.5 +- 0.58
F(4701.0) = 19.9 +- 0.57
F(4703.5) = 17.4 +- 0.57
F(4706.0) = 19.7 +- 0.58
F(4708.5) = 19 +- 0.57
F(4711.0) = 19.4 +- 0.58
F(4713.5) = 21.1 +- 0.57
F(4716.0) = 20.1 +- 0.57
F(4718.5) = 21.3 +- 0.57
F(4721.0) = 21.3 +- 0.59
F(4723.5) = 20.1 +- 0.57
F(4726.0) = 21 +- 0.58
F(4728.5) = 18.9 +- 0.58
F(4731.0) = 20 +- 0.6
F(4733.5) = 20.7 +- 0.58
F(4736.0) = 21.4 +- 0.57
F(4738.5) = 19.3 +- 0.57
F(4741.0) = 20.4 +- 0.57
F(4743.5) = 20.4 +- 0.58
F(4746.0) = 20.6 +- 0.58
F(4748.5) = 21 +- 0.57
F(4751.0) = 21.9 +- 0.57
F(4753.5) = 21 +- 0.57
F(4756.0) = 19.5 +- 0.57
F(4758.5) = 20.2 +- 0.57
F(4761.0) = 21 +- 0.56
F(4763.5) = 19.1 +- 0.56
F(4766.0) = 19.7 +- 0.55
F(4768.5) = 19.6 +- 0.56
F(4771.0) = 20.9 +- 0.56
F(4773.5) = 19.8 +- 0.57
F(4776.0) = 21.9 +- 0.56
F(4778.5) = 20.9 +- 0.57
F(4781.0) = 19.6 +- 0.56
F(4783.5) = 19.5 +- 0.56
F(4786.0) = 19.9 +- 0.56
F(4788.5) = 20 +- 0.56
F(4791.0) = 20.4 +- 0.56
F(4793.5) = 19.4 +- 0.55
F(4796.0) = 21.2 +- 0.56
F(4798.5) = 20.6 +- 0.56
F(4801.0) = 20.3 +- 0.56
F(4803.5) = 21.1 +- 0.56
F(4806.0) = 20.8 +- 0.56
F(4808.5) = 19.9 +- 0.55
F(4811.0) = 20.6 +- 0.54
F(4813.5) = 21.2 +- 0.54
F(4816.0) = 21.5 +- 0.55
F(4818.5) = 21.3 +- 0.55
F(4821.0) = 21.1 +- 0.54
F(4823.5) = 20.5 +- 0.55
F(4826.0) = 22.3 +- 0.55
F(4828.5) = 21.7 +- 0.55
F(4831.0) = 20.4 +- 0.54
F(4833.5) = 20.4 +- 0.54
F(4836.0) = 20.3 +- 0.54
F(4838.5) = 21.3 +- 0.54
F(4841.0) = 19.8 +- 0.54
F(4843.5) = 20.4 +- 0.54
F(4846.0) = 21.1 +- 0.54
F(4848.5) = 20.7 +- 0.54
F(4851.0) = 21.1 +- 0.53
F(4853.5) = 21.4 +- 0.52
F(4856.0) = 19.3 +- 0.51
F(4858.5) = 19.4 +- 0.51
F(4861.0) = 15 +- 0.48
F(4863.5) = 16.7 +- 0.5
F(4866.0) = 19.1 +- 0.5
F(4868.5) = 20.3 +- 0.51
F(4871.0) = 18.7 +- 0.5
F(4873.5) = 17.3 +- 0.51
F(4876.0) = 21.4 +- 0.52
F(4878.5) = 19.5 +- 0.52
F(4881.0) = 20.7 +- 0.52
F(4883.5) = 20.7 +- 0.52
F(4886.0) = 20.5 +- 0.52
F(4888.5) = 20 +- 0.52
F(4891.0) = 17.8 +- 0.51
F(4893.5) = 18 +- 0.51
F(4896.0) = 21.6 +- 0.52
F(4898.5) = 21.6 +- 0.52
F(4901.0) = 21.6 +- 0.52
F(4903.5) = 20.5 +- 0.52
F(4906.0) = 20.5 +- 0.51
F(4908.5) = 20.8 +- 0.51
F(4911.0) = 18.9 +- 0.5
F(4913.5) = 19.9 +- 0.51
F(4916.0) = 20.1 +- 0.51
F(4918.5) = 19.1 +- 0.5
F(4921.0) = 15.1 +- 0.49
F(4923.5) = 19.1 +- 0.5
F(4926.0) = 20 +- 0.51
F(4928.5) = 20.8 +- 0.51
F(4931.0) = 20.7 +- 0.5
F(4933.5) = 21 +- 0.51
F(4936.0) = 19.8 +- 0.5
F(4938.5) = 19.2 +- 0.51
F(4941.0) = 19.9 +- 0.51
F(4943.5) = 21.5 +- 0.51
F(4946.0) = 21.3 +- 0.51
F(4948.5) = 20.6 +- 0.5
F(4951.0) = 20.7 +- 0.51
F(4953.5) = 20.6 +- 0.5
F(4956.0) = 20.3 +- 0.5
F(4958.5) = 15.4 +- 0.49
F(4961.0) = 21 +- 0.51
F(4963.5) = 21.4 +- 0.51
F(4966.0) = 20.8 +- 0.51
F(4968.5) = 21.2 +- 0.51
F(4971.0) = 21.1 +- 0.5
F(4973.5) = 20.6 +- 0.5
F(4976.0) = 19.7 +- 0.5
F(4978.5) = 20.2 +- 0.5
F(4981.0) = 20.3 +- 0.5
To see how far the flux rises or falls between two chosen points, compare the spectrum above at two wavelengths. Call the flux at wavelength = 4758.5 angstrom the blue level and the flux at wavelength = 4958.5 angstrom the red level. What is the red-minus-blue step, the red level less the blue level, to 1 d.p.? -4.8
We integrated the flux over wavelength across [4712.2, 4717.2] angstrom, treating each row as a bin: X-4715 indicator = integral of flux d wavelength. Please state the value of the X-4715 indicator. 103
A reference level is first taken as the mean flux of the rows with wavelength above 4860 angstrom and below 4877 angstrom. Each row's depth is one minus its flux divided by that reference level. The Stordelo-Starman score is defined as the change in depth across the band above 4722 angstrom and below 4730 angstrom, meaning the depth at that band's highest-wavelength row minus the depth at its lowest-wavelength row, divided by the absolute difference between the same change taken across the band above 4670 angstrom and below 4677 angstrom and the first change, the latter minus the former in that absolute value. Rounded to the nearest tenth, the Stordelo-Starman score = 1.7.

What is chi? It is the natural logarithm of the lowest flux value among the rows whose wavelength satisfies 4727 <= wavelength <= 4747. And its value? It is 2.94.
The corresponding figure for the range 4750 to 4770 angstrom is 2.95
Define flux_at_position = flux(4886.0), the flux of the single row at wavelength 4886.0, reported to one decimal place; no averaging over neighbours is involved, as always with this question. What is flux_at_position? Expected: 20.5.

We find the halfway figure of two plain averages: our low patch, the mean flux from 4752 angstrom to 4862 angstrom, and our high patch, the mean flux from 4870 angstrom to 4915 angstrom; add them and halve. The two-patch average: 20.2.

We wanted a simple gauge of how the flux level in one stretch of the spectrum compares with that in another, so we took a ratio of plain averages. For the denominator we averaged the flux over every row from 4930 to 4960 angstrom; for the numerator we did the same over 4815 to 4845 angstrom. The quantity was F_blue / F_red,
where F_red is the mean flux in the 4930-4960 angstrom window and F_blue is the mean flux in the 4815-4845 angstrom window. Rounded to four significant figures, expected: 1.041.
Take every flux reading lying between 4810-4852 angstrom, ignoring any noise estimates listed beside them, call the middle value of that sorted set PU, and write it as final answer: 21.1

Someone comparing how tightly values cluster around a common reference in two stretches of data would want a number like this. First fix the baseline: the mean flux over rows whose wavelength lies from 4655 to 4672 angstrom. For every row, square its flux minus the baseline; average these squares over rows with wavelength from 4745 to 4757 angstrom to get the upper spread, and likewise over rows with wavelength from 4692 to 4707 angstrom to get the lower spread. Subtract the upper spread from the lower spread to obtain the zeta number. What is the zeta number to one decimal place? 1.3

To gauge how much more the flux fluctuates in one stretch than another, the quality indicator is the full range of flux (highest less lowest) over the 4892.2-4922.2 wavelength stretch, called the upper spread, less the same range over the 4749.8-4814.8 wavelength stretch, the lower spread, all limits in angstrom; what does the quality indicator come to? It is 3.7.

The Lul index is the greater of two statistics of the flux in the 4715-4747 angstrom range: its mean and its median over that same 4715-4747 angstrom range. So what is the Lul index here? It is 20.4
